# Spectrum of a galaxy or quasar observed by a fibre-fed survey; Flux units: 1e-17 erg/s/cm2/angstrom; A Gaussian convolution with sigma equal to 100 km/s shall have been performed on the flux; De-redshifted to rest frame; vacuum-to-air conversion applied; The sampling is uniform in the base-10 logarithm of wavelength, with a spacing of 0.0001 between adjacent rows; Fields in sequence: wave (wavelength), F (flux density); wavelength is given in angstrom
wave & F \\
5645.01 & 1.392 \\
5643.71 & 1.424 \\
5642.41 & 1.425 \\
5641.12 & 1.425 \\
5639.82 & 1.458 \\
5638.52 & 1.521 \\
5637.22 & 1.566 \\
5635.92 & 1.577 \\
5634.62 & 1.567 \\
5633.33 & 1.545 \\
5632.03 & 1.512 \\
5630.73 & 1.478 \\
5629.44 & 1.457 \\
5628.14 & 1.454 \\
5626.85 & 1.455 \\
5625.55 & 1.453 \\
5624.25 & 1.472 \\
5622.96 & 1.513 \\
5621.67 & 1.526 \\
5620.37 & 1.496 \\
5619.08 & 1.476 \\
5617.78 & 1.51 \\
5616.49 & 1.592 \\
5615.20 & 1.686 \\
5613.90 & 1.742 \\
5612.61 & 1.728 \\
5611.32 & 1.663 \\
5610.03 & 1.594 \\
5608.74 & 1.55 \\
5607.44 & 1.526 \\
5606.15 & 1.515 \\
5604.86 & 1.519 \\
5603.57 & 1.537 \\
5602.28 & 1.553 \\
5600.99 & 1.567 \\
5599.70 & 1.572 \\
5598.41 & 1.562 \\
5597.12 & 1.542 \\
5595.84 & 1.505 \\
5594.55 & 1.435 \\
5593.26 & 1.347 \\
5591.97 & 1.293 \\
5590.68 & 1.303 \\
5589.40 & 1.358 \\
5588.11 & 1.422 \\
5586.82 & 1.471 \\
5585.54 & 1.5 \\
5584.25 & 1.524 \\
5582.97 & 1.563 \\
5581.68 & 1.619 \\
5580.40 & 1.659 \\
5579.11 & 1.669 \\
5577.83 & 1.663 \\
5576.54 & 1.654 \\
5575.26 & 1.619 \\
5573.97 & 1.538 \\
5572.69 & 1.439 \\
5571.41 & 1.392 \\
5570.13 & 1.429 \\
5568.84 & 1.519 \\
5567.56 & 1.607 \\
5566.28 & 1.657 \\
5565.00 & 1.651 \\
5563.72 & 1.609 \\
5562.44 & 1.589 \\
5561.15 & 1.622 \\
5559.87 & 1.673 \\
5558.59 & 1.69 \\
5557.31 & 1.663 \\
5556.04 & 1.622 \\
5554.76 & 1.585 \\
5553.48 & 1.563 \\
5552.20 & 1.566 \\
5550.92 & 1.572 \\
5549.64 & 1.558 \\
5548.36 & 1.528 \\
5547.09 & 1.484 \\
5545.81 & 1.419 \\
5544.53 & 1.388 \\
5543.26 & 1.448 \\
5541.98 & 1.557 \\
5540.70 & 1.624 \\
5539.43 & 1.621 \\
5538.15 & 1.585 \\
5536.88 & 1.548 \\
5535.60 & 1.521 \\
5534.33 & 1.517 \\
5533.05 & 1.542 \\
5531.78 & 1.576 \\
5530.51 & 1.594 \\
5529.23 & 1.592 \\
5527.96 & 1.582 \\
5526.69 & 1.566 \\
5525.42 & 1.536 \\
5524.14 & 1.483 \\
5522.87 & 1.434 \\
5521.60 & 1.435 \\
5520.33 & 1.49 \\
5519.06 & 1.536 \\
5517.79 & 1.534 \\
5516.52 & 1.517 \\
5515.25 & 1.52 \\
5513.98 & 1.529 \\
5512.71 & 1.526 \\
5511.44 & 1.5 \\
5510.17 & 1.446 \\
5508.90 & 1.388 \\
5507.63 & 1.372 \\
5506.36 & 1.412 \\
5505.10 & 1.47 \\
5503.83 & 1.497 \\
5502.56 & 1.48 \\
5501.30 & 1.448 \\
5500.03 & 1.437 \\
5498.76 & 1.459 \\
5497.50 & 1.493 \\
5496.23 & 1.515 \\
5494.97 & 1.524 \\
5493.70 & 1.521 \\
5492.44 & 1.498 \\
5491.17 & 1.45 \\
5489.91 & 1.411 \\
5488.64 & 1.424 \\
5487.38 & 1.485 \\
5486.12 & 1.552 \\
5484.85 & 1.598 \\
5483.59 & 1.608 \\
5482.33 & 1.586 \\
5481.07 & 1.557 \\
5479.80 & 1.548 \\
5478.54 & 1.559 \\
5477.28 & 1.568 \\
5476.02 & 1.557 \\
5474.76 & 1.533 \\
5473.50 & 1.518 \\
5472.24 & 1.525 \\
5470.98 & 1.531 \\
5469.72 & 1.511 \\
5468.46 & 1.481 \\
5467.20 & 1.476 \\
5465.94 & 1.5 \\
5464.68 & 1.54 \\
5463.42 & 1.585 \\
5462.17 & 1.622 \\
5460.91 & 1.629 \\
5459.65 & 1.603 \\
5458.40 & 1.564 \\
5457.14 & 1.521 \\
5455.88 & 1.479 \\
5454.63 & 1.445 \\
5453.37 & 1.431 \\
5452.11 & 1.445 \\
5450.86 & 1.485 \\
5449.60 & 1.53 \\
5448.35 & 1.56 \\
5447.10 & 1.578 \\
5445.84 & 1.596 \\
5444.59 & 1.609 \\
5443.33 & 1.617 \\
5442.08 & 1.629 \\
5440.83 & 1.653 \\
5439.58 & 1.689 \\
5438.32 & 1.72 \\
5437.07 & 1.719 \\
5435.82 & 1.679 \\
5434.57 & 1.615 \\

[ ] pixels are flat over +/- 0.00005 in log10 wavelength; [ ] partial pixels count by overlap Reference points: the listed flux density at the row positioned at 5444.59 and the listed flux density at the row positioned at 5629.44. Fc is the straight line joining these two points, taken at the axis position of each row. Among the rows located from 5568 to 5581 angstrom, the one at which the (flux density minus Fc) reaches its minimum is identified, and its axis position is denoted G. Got 5571.41 angstrom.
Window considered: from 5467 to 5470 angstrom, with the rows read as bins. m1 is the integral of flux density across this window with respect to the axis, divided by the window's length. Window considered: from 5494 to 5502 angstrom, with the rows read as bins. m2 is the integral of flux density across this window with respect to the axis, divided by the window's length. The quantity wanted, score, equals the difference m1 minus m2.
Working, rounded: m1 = 1.49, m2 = 1.48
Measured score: 0.006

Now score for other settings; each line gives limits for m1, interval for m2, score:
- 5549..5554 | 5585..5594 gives 0.179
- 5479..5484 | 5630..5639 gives 0.035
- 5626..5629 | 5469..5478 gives -0.082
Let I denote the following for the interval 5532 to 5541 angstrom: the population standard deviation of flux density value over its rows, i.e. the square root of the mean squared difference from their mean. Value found 0.042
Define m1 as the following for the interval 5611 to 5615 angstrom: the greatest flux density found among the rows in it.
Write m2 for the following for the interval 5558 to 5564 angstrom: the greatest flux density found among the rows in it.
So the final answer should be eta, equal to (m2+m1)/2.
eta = 1.72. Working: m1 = 1.742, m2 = 1.69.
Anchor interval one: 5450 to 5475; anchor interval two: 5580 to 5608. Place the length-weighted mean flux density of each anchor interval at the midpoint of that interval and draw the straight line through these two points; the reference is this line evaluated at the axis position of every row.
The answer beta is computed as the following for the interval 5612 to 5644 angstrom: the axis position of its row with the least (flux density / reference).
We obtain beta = 5643.71 angstrom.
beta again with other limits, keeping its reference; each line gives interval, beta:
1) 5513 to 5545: 5544.53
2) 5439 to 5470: 5453.37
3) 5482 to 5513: 5507.63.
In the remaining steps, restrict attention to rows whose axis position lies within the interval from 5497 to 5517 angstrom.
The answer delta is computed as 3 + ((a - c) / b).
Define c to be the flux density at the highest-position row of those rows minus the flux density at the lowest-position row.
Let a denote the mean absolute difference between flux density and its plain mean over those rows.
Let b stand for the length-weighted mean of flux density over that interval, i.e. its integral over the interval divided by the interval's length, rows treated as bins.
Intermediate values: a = 0.040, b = 1.47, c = 0.024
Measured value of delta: 3.01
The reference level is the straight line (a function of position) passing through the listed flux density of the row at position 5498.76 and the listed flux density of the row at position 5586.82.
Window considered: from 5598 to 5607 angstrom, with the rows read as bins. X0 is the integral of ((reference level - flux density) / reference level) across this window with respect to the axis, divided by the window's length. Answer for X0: -0.05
